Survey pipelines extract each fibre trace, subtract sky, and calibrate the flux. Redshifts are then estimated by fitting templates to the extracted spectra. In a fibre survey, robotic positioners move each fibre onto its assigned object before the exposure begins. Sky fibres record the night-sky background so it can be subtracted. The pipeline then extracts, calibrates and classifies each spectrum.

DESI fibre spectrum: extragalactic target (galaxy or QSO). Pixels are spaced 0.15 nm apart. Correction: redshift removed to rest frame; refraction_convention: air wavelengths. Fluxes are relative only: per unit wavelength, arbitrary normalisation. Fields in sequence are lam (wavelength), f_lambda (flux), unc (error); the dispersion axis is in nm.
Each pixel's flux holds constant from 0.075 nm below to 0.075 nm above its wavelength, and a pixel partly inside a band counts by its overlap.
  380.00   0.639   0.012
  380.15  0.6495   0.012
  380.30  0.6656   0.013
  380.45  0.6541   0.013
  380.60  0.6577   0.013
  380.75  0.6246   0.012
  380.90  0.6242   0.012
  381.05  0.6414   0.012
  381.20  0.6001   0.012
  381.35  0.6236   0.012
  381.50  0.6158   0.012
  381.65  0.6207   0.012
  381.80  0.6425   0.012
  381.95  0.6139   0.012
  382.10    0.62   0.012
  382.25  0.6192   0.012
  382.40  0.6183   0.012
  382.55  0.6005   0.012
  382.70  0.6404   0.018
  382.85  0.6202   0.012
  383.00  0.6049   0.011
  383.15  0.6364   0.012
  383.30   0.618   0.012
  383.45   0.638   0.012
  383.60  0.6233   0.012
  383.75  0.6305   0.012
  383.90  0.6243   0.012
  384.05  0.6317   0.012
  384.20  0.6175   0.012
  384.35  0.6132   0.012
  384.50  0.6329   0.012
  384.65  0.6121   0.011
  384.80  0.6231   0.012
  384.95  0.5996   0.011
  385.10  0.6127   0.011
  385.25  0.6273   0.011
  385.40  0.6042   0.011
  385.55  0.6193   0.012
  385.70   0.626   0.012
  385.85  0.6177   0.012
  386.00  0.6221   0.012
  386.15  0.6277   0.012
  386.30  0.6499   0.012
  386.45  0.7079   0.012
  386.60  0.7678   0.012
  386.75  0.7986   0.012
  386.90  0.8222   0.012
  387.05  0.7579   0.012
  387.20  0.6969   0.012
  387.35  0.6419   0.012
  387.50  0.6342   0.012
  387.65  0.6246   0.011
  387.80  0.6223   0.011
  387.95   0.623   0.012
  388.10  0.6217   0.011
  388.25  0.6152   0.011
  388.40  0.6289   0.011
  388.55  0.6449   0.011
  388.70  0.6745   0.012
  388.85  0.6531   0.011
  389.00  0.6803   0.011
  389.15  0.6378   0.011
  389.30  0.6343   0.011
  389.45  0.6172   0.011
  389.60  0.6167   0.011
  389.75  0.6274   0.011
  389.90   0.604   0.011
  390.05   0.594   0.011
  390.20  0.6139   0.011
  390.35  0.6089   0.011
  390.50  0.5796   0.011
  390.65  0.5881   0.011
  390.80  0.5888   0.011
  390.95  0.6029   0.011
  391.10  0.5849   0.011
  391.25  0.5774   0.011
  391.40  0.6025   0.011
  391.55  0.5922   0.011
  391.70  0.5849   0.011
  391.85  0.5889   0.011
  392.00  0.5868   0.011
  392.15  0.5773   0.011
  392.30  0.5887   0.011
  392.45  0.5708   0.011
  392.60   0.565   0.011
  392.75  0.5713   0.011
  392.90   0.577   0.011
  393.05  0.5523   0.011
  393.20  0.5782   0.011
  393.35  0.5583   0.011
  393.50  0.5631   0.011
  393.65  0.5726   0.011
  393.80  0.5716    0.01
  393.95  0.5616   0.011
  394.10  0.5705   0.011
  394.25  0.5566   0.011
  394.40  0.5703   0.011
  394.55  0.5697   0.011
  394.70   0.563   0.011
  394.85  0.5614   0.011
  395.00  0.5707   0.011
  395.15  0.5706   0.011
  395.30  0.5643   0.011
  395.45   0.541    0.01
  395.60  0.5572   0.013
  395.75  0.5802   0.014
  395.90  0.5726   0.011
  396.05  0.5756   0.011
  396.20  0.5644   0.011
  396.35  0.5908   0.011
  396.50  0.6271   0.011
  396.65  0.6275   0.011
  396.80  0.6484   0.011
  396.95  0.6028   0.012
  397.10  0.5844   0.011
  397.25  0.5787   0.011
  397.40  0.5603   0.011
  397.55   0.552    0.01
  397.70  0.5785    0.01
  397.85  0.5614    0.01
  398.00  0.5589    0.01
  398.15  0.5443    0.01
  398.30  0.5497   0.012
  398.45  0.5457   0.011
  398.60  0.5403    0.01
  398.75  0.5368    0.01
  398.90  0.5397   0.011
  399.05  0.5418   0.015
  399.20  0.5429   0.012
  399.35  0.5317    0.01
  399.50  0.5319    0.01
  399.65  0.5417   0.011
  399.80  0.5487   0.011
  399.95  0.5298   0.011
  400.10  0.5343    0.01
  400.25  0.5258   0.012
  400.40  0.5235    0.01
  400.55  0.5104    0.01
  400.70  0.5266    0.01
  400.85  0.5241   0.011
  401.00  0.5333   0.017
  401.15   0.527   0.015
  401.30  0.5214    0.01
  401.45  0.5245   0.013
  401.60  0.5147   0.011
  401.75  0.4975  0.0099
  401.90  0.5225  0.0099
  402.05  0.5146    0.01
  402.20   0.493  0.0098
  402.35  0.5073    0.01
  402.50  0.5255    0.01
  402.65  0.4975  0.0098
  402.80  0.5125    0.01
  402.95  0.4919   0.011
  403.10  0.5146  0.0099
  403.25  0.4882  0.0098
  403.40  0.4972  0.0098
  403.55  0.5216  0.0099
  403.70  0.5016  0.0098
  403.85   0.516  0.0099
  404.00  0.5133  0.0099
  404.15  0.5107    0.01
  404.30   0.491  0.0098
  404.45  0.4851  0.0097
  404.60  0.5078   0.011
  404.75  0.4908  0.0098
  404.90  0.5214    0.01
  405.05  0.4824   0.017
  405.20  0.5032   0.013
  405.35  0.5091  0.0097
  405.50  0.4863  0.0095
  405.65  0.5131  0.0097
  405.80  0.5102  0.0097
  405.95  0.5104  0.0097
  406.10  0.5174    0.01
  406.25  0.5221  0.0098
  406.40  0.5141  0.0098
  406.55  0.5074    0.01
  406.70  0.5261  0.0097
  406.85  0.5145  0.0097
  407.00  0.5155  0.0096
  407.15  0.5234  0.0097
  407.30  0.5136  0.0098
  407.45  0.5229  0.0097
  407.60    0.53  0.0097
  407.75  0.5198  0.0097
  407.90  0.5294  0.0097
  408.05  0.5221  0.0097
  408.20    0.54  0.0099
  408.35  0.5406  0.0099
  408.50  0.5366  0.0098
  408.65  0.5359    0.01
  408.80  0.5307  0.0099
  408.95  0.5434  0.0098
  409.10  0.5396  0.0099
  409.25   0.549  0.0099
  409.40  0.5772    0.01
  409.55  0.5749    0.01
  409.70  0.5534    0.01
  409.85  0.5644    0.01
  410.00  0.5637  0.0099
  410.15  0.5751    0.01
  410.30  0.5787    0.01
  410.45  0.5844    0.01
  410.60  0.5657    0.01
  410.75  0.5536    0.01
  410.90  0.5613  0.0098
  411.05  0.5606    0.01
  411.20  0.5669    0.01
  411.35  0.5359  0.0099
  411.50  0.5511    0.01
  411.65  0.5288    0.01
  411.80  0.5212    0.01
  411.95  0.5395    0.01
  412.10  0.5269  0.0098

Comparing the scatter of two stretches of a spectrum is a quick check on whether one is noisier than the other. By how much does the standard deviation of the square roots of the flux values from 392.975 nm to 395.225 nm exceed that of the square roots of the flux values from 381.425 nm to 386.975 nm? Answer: -0.026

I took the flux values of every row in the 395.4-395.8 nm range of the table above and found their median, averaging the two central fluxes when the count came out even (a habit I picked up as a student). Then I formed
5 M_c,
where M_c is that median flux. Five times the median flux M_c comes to 2.8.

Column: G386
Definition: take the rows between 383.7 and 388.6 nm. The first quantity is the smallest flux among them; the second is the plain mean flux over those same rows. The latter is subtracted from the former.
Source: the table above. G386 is -0.049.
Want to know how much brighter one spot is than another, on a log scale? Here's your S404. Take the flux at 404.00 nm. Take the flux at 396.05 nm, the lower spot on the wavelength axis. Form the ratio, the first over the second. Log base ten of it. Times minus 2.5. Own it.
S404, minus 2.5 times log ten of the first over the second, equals 0.12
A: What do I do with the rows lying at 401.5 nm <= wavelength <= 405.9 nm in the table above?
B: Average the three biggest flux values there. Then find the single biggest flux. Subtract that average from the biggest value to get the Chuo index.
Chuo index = 0.002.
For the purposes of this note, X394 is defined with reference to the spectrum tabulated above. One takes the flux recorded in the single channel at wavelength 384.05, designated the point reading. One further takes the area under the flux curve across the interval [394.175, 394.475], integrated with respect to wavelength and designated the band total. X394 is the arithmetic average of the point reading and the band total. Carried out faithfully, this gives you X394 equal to 0.400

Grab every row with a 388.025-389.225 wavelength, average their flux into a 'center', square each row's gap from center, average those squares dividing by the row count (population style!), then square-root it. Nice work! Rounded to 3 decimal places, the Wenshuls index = 0.022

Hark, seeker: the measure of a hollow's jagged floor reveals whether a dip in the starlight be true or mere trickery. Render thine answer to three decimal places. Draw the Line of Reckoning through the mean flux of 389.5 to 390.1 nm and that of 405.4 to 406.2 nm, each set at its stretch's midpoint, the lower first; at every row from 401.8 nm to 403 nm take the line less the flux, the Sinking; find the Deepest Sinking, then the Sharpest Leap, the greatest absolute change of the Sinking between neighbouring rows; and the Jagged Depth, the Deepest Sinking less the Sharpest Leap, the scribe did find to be 0.011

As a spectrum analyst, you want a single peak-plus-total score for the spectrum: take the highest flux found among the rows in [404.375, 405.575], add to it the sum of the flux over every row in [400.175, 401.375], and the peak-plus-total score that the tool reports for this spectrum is 4.7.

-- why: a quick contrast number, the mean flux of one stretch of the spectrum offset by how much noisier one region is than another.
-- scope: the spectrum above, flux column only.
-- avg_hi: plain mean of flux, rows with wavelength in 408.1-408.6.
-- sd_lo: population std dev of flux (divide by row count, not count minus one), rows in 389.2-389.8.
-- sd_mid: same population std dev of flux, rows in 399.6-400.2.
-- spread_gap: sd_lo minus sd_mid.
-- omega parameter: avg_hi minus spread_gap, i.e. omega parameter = 0.54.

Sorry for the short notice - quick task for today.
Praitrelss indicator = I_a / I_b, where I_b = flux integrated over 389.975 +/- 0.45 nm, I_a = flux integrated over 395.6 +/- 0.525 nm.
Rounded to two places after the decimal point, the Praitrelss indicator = 1.08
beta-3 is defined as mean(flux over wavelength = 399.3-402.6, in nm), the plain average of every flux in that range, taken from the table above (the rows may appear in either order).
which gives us 0.52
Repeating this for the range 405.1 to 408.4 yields 0.52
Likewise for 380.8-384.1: 0.62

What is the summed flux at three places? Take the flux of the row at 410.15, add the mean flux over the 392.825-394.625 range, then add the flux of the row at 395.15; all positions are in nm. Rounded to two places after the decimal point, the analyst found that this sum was 1.71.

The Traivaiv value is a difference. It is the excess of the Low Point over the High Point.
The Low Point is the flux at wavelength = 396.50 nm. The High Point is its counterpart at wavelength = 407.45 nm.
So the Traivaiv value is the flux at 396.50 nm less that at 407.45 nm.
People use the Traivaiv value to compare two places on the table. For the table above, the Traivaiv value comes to 0.10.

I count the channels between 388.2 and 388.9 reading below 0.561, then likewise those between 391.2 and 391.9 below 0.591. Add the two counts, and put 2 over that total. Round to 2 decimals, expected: 0.67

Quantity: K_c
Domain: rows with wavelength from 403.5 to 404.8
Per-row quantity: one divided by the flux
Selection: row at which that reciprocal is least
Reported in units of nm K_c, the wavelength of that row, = 403.55 nm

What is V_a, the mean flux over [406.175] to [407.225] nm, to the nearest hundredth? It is 0.52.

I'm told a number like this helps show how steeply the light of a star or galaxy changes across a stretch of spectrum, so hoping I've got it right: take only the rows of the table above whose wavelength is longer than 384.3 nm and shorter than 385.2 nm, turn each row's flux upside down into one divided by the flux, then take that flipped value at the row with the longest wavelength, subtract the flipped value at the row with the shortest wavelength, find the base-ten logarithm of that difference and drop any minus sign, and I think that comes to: 2.9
